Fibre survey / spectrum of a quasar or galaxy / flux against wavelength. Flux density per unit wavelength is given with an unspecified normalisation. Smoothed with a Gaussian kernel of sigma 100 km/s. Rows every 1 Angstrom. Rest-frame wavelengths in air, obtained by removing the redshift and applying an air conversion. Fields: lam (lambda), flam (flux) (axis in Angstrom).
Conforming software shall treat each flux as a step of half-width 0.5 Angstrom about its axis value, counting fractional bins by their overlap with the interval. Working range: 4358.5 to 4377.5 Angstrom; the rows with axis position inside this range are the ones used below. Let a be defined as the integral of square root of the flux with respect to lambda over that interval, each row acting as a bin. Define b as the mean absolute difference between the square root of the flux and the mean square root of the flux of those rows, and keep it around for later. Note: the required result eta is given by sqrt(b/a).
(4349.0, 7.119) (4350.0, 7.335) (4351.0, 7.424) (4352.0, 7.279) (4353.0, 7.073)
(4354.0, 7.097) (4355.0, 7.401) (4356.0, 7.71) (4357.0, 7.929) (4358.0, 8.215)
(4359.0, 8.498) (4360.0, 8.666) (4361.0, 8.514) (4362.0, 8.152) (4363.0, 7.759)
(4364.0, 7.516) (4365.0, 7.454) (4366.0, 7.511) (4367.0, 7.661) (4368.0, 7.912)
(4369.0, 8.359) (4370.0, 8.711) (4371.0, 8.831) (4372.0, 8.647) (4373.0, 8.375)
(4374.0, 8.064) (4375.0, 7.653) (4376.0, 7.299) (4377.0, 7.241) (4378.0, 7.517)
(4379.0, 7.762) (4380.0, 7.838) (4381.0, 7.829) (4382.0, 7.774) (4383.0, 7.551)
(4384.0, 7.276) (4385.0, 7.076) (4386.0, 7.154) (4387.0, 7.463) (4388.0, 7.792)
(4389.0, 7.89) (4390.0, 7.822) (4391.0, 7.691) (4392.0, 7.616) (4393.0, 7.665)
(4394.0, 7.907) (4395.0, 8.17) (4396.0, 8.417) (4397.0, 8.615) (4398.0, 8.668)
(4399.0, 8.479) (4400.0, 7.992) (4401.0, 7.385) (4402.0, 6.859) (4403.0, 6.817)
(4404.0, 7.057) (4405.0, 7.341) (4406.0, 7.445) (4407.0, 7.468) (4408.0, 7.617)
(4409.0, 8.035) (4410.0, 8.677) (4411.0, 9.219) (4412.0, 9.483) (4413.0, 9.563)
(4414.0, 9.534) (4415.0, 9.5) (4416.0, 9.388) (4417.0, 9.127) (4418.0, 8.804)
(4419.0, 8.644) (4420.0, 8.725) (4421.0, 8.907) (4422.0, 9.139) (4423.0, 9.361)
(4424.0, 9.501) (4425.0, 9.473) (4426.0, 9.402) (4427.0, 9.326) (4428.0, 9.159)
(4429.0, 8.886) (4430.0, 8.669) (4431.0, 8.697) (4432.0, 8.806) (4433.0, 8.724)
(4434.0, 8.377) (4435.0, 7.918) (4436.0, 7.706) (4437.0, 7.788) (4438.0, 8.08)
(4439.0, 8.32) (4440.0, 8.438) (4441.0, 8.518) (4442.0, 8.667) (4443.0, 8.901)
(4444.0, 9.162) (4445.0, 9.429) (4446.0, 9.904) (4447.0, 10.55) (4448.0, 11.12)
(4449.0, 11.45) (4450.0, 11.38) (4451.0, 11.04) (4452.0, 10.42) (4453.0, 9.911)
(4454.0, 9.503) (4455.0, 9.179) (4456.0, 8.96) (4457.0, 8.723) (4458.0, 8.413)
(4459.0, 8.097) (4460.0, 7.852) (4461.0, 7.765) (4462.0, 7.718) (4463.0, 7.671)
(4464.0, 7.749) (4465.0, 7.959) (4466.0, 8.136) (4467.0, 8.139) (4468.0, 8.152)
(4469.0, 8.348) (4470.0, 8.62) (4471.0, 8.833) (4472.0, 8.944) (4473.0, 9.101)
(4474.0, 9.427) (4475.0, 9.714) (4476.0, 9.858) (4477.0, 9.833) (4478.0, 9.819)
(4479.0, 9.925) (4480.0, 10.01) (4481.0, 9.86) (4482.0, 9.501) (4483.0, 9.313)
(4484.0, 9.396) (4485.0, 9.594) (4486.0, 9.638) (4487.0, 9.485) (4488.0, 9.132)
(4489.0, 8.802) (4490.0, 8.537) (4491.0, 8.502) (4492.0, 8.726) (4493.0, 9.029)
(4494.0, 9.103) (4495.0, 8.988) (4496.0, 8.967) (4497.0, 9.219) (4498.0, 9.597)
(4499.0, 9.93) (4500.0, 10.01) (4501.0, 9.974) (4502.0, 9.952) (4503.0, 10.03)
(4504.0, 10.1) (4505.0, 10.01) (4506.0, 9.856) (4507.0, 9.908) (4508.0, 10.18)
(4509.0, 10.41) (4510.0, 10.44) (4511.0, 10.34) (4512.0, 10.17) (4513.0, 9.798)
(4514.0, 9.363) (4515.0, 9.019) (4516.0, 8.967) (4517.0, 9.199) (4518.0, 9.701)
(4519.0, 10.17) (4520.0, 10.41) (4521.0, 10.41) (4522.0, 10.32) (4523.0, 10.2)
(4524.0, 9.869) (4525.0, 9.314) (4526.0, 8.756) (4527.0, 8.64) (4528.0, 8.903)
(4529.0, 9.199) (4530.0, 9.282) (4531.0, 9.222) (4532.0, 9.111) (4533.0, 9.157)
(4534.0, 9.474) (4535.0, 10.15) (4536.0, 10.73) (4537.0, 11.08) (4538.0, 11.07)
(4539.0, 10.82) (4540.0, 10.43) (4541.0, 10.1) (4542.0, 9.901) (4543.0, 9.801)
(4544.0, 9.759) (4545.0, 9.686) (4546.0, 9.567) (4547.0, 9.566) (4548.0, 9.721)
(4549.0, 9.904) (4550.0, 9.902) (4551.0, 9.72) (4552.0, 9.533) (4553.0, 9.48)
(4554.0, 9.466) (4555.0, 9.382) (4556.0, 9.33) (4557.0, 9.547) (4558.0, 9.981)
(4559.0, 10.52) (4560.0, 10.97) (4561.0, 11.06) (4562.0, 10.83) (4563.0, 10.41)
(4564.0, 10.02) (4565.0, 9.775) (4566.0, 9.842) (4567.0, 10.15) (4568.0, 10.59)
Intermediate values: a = 54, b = 0.08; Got 0.039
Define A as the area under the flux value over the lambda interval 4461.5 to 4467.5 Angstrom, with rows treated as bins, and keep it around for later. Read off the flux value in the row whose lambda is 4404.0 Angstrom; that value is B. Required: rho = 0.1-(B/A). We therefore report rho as -0.05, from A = 47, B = 7.057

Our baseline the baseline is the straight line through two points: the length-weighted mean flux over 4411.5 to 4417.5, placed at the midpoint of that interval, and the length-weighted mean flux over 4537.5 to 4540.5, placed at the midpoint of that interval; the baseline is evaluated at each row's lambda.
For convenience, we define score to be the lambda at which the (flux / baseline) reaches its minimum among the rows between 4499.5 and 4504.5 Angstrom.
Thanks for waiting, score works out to 4502.0 Angstrom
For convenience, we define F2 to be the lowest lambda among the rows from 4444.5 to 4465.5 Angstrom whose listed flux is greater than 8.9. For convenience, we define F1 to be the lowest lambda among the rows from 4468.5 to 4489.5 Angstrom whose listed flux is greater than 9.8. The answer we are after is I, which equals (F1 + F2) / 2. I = 4460.5 Angstrom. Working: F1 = 4476.0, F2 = 4445.0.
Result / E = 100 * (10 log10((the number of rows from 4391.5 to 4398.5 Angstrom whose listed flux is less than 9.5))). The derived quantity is 845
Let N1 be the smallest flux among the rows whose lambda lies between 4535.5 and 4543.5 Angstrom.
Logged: 9.801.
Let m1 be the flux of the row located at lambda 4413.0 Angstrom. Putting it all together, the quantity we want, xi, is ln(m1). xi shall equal 2.26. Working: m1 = 9.563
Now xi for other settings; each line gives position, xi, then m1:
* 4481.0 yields 2.29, 9.86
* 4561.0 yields 2.40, 11.06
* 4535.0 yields 2.32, 10.15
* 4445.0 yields 2.24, 9.429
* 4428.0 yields 2.21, 9.159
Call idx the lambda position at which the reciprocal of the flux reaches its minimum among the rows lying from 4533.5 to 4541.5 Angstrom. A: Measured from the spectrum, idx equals 4537.0 Angstrom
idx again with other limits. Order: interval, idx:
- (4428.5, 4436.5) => 4429.0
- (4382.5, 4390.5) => 4389.0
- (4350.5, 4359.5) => 4359.0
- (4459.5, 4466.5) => 4466.0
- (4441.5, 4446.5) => 4446.0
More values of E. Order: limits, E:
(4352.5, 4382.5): 1477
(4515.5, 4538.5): 1079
